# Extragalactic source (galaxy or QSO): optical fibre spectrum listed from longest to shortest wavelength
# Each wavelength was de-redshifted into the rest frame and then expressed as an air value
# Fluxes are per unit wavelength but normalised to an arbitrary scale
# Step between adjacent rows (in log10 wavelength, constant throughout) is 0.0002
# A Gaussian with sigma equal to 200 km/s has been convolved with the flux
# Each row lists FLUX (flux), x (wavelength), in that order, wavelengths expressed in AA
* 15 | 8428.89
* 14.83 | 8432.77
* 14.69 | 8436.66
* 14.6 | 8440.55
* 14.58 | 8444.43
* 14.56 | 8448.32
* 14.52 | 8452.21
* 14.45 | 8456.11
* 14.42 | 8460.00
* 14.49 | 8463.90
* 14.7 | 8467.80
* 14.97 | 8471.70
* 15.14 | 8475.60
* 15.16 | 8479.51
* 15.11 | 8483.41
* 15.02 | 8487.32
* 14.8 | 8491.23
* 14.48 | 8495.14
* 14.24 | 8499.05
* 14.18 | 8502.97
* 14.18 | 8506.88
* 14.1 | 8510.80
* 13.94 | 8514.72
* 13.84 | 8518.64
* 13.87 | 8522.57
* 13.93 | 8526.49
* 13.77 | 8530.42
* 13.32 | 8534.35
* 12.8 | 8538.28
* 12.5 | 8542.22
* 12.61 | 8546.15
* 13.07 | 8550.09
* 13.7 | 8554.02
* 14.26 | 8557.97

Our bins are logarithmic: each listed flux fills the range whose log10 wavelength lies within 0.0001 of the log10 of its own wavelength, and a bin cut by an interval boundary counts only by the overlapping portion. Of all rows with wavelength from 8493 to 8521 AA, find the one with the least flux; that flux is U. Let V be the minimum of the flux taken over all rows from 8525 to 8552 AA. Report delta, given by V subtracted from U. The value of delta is 1.3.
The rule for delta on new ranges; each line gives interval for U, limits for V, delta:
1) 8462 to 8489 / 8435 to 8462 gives 0.1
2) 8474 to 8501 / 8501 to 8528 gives 0.4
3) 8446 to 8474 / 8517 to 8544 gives 1.9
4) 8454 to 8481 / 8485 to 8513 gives 0.3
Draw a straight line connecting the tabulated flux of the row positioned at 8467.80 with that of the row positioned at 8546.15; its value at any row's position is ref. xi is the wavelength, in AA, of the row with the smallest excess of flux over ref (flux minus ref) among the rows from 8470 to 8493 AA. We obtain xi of 8471.70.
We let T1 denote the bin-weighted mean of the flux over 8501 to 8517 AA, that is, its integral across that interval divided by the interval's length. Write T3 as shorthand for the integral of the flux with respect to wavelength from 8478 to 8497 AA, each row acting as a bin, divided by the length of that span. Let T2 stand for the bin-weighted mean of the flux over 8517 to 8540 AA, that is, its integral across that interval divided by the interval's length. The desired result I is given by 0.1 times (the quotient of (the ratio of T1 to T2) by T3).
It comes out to 0.0070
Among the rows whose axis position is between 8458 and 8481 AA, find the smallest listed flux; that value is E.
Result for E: 14.42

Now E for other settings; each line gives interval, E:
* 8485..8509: 14.18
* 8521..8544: 12.5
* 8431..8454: 14.52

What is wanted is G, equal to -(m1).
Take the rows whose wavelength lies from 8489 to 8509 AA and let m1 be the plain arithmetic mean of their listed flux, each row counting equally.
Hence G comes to -14.4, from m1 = 14.4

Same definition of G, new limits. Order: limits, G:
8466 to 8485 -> -15.0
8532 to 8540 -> -13.1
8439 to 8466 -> -14.5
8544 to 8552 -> -12.8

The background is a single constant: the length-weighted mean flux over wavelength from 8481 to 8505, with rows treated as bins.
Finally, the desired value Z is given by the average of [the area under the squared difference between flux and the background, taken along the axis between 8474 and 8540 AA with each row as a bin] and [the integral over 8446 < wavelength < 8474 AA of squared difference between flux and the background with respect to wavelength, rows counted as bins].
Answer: 20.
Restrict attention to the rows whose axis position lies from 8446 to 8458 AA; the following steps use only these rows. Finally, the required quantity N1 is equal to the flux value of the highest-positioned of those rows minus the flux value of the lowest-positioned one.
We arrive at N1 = -0.11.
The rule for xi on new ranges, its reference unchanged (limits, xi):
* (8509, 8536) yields 8534.35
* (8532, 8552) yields 8542.22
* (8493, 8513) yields 8499.05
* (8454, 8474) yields 8456.11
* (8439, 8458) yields 8440.55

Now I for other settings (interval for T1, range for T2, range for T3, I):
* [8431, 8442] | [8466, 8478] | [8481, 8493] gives 0.0066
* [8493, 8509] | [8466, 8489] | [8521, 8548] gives 0.0072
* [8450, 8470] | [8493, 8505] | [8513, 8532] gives 0.0073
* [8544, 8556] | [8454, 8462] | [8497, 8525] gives 0.0065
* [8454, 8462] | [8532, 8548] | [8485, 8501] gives 0.0077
